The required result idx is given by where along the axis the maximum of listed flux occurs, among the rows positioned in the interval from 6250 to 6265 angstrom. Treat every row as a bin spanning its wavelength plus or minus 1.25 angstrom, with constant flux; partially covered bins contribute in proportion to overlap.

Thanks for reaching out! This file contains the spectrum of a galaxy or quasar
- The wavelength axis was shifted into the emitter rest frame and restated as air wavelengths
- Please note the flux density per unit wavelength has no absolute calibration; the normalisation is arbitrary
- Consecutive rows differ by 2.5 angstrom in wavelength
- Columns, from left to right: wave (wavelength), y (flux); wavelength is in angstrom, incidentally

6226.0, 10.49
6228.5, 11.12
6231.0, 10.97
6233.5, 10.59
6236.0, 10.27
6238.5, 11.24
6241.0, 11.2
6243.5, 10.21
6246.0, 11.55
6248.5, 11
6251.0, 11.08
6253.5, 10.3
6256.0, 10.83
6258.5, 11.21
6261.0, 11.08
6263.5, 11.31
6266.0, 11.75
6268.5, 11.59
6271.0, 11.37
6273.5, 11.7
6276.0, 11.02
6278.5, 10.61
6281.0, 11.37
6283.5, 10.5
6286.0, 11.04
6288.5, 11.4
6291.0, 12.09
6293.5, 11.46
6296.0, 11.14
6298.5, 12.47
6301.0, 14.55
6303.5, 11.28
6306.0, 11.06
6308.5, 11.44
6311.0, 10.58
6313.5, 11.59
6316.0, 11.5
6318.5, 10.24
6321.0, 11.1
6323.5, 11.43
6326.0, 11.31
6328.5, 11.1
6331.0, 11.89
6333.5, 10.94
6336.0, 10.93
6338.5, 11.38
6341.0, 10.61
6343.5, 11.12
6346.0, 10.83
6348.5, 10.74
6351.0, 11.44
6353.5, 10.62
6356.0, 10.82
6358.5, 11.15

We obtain 6263.5 angstrom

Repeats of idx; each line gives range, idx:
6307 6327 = 6313.5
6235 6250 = 6246.0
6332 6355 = 6351.0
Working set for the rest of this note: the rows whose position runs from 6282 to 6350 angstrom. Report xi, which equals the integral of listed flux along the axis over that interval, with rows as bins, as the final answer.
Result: 770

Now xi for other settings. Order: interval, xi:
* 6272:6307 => 404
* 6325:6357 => 354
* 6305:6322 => 188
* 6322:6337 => 169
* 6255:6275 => 227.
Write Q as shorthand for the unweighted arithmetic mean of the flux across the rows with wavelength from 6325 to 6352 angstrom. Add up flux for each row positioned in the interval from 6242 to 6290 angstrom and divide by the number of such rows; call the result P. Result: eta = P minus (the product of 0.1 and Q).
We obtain 10.0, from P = 11.1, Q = 11.1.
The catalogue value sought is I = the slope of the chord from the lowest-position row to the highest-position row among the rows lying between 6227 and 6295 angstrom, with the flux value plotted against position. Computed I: 0.01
